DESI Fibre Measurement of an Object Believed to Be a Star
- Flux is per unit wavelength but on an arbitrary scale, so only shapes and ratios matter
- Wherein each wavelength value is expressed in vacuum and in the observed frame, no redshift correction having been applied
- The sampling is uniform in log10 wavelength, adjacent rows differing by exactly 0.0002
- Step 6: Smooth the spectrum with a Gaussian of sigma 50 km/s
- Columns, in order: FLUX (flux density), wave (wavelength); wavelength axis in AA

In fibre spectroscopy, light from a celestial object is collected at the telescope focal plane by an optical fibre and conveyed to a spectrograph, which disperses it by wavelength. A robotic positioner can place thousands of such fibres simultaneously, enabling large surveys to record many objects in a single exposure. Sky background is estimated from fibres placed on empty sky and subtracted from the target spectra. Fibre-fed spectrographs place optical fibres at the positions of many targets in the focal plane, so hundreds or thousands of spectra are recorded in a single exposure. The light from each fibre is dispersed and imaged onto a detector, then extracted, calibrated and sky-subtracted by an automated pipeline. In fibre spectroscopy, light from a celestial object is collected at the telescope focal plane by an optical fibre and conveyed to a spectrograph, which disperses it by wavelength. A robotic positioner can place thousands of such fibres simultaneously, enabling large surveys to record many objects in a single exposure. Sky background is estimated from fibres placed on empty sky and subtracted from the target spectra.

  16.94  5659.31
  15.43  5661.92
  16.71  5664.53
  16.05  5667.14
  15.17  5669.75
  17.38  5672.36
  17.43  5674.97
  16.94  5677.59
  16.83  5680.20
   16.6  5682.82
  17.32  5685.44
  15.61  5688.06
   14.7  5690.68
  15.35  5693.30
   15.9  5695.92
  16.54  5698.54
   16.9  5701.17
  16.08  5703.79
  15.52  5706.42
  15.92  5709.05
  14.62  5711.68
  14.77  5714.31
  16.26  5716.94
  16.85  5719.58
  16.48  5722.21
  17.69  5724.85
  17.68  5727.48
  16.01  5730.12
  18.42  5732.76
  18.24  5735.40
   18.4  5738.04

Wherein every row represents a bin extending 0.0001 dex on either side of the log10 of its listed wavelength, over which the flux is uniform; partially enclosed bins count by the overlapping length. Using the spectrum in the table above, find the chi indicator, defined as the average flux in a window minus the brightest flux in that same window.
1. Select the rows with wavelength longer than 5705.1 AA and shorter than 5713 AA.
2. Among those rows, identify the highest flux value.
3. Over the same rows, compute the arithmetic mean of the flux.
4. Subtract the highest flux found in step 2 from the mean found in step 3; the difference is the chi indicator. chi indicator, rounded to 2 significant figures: -0.57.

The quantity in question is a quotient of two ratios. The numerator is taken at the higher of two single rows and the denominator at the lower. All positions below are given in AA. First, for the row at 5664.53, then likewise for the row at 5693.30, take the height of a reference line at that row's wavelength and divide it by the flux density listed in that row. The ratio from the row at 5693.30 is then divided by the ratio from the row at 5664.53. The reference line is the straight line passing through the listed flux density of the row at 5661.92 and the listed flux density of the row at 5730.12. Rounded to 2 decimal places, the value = 1.11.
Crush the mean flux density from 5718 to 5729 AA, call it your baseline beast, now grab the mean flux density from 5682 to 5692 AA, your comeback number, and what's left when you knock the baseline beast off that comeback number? -1.1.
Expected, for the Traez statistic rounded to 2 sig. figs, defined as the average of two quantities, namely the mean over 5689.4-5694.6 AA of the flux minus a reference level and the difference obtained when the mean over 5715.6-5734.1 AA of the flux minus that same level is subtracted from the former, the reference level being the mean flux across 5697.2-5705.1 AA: -1.8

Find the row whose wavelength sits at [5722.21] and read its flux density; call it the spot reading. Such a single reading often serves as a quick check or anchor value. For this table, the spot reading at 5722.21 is 16.48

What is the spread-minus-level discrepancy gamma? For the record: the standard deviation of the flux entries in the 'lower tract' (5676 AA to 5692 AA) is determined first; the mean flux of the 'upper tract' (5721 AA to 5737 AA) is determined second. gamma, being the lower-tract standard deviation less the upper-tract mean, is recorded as -16.5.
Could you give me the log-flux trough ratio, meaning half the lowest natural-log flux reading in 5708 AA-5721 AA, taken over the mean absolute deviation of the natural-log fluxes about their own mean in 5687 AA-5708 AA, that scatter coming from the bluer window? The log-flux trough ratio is 40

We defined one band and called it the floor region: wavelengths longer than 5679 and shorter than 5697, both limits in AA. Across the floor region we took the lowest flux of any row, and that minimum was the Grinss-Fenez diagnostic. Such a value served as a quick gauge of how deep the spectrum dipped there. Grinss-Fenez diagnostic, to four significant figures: 14.70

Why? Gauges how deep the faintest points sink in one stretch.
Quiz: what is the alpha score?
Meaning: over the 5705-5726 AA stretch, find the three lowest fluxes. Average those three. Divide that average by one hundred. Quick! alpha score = 0.150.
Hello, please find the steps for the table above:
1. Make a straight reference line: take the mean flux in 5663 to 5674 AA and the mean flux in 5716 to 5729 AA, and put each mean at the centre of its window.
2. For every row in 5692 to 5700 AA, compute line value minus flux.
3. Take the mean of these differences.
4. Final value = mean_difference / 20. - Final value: 0.04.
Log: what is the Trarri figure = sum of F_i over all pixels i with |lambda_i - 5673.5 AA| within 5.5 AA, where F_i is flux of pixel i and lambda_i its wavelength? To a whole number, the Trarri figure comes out 67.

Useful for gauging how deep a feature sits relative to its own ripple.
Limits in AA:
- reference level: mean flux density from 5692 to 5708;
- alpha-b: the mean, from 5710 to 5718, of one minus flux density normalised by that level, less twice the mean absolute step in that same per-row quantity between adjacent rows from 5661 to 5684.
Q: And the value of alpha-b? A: -0.040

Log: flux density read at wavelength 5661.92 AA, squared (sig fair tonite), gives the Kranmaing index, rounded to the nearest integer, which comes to 238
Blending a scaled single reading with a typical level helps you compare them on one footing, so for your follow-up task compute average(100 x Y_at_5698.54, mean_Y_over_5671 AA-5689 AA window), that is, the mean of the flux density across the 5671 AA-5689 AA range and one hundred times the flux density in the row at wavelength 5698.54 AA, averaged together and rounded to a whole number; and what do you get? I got 835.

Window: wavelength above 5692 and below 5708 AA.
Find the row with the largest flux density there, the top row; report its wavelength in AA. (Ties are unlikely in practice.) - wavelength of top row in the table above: 5701.17 AA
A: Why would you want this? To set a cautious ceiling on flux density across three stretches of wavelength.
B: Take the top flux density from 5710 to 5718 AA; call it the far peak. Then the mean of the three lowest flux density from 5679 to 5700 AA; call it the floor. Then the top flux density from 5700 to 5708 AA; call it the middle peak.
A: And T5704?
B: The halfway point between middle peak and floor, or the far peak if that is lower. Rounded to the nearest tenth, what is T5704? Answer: 16.1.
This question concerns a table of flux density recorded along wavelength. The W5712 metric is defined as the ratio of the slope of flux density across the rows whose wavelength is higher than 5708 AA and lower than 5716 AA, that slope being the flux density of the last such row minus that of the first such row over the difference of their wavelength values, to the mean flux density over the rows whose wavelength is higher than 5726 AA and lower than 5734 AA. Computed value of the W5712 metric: -0.013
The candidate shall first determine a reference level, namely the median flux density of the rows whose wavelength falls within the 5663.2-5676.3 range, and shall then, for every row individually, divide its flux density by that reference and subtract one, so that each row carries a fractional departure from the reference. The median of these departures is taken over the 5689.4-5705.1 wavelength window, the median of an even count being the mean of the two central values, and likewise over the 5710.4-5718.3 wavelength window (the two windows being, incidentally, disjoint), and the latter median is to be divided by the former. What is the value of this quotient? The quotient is 3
